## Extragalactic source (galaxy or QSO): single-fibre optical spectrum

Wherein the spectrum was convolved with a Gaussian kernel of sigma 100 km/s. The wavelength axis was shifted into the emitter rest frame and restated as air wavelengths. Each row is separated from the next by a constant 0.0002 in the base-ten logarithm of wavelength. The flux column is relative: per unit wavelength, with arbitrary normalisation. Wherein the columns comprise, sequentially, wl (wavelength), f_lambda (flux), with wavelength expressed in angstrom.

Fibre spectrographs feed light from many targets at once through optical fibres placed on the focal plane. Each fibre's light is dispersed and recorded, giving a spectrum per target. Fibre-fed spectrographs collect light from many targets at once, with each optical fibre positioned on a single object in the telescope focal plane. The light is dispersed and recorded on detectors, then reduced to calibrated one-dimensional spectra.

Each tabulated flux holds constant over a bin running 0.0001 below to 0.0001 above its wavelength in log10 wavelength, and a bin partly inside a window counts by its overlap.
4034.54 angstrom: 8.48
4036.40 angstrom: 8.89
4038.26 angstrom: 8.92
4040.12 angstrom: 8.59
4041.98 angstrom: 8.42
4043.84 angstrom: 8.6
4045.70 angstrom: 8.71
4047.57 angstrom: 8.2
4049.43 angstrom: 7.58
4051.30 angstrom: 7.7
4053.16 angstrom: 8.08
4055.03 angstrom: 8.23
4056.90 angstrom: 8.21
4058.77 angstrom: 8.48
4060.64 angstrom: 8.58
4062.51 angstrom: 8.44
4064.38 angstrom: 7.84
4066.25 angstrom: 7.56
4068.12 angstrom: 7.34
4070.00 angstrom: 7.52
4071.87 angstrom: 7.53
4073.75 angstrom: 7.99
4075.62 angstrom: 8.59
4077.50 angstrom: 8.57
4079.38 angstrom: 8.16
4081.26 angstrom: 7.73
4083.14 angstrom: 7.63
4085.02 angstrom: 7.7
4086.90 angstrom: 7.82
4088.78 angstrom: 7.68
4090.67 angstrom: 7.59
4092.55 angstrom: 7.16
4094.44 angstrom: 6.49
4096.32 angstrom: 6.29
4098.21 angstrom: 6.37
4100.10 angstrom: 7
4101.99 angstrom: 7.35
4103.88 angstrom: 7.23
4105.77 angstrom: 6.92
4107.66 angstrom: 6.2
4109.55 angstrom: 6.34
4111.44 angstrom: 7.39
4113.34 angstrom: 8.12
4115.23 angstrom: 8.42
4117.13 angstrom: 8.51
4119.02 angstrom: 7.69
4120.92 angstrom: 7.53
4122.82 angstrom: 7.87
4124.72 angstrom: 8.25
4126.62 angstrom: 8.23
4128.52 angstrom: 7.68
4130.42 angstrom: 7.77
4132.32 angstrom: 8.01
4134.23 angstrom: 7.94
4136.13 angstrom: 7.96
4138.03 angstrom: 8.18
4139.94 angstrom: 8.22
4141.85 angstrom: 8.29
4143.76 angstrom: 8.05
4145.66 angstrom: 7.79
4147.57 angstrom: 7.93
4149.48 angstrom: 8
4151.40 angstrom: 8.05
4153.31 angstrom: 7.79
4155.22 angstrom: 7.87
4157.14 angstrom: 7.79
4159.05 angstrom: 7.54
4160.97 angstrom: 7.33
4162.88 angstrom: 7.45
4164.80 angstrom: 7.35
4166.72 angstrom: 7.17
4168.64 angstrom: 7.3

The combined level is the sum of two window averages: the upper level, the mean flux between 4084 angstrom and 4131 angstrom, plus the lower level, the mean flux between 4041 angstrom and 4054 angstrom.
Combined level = 15.6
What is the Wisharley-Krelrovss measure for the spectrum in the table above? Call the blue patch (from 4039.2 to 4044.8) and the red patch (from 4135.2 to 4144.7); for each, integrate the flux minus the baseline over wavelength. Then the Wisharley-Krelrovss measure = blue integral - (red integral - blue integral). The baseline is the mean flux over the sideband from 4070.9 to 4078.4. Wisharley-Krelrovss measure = 4.4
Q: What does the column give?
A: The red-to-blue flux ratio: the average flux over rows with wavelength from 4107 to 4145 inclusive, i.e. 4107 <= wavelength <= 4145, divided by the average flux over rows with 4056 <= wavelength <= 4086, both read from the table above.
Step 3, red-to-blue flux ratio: 0.98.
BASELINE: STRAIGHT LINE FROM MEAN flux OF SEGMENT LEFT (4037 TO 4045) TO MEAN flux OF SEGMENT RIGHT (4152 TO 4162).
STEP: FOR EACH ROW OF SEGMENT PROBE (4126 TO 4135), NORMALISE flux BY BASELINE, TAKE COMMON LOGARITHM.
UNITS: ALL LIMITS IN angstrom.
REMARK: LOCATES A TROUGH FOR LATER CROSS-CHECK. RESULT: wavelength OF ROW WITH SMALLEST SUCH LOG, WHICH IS 4128.52 angstrom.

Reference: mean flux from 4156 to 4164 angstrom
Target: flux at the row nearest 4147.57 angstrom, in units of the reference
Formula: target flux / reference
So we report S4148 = 1.05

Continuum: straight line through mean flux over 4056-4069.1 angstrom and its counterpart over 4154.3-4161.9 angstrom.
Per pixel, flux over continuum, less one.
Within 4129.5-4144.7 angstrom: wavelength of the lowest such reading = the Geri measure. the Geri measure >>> 4130.42 angstrom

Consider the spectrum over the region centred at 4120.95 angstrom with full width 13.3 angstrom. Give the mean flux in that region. 8.07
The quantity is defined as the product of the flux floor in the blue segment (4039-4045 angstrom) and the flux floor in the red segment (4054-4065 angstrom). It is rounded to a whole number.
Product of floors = 66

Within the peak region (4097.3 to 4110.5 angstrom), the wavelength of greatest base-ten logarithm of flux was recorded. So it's 4101.99 angstrom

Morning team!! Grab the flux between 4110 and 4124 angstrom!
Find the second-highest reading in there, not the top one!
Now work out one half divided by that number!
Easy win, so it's 0.0594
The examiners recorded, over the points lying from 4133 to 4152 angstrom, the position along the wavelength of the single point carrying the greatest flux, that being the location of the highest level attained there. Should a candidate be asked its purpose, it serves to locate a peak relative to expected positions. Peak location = 4141.85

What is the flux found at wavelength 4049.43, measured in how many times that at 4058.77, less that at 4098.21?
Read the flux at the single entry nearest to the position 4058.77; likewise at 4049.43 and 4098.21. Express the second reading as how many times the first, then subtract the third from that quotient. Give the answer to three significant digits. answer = -5.48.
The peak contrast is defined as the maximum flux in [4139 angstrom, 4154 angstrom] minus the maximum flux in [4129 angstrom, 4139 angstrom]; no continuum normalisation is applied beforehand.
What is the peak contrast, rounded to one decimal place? 0.1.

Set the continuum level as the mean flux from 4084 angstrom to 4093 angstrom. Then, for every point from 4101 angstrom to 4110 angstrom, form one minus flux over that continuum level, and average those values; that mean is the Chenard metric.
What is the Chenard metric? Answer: 0.10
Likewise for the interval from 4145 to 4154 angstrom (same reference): -0.04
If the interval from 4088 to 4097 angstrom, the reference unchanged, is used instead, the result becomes 0.07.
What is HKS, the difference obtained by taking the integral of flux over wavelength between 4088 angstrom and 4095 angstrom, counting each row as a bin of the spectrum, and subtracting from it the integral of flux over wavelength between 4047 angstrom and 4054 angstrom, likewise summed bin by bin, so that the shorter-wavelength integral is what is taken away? -4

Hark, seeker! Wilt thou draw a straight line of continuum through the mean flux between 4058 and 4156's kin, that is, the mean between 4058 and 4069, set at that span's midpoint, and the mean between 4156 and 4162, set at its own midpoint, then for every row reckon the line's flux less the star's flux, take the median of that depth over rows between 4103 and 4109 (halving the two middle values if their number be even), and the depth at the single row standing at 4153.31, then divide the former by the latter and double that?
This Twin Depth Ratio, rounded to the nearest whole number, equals -9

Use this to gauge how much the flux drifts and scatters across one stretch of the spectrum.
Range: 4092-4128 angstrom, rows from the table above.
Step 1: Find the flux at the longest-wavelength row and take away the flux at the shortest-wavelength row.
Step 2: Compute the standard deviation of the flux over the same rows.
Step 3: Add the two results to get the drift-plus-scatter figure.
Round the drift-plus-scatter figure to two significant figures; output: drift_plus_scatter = 1.8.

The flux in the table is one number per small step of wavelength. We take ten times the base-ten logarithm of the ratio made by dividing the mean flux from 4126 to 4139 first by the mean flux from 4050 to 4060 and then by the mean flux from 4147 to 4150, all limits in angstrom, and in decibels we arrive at -9.1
